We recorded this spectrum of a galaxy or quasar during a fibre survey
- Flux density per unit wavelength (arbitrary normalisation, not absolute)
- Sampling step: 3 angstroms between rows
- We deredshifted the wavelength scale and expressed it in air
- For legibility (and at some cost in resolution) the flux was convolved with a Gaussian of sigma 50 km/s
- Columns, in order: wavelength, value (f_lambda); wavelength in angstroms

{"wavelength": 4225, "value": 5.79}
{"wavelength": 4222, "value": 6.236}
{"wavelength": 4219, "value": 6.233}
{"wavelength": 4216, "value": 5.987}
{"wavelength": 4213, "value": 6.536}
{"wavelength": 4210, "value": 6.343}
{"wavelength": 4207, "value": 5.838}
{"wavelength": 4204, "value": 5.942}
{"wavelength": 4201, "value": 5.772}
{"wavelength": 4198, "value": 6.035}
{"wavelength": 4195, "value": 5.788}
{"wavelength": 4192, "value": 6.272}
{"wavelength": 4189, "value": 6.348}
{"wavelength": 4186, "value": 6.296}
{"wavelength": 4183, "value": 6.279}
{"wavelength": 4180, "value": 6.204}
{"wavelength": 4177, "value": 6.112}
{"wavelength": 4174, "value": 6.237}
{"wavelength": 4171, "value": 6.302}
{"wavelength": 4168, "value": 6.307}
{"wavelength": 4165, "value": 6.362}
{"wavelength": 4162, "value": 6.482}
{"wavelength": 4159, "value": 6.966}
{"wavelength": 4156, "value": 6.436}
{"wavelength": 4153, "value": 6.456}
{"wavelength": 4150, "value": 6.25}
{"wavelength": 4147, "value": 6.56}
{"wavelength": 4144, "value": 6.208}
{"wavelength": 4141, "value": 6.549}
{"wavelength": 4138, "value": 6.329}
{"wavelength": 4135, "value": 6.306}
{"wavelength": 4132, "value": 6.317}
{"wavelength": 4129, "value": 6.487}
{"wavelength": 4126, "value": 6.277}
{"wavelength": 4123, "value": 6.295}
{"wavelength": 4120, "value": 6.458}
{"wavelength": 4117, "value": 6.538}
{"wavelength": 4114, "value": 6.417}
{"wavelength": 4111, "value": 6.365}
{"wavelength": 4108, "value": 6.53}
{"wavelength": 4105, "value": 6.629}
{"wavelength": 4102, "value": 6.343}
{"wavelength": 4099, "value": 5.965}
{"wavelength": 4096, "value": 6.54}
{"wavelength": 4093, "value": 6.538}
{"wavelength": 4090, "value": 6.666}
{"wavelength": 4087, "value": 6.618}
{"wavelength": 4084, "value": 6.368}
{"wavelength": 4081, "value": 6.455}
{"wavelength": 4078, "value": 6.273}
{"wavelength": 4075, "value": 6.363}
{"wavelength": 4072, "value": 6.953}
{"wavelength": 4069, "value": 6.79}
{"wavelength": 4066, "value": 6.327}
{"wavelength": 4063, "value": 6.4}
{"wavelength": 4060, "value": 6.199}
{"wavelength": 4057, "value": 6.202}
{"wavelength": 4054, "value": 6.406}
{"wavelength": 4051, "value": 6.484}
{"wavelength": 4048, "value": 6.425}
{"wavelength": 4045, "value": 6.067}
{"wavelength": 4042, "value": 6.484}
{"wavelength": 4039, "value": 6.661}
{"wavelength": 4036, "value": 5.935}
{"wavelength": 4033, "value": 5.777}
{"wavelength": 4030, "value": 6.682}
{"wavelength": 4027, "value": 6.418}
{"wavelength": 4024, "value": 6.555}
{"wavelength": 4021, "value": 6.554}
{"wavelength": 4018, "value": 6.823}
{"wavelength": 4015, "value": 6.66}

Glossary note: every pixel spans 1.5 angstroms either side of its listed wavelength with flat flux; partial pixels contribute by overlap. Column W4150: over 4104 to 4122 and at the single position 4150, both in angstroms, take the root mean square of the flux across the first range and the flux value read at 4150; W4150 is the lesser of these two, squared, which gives 39.1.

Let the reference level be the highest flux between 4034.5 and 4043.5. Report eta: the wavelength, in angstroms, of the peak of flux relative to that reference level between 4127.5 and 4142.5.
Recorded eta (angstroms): 4141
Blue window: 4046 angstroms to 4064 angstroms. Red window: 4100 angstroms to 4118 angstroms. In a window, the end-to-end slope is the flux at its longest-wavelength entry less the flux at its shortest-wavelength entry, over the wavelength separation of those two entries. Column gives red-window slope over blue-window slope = -7.8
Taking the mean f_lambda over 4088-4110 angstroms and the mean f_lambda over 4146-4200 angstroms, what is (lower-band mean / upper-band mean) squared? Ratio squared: 1.05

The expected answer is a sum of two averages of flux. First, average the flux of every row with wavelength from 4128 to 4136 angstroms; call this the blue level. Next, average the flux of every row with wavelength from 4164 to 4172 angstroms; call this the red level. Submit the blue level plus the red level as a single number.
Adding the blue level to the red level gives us 12.7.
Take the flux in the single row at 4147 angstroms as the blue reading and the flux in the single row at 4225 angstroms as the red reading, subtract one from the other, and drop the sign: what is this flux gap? 0.77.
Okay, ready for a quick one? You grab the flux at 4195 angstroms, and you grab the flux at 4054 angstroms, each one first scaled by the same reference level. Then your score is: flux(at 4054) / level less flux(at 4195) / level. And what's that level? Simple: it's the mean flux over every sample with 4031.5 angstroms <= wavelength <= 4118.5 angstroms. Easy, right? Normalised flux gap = 0.10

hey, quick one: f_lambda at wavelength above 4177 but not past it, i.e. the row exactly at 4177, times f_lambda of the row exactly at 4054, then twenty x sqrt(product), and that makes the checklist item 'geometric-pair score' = 125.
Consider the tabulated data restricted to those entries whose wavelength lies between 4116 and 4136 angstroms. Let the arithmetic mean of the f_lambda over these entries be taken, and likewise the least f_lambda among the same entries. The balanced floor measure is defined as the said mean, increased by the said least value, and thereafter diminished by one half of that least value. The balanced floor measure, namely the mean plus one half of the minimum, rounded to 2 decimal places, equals 9.52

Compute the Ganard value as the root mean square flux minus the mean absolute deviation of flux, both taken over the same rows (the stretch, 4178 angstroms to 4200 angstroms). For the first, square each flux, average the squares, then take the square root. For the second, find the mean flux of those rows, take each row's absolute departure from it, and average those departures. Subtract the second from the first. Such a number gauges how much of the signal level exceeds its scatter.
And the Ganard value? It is 6.0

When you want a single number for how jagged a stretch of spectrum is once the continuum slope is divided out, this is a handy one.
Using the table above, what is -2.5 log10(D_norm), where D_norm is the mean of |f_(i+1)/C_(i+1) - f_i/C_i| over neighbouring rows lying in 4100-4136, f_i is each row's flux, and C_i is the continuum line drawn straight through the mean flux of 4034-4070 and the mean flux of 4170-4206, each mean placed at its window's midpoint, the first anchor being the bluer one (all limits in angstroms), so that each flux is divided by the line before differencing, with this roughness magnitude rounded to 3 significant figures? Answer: 4.26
